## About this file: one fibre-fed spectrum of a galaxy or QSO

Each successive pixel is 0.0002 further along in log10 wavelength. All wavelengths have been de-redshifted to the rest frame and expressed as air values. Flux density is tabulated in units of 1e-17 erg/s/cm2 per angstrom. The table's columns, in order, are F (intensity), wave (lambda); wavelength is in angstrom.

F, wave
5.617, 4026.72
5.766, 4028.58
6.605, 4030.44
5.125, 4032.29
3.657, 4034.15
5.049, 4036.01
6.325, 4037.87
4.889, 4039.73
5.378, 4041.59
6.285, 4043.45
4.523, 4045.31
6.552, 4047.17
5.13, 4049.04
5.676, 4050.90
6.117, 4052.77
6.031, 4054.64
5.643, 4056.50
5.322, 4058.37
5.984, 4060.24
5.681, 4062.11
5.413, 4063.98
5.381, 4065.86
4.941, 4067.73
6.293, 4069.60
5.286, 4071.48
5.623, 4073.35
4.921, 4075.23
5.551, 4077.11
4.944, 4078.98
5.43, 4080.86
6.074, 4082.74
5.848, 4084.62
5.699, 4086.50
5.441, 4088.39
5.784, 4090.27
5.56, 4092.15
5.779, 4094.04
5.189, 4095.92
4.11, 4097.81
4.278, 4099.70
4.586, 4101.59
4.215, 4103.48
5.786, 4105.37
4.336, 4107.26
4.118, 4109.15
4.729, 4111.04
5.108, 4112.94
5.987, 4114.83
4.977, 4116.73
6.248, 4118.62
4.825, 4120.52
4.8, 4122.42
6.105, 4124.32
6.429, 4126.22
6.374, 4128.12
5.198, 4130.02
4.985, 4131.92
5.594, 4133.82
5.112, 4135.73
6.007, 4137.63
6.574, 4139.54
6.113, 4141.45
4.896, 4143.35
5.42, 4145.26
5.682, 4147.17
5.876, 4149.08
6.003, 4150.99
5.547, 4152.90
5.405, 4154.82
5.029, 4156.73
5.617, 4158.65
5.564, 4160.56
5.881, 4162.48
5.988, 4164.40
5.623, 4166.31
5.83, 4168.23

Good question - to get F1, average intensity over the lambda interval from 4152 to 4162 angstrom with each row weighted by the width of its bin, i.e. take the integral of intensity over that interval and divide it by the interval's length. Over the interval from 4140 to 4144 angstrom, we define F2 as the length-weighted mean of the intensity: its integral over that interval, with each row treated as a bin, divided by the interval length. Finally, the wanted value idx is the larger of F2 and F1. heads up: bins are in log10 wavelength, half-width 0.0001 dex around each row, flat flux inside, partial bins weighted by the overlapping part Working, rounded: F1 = 5.45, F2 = 5.69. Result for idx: 5.69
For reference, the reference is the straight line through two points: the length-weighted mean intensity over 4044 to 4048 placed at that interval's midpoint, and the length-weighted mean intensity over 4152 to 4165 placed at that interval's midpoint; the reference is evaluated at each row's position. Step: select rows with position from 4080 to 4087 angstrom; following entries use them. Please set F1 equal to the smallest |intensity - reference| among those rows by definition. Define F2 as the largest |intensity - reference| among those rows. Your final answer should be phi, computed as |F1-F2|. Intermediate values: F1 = 0.12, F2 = 0.49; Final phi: 0.4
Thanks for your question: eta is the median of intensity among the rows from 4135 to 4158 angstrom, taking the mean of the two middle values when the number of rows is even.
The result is 5.61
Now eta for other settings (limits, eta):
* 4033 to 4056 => 5.53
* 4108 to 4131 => 5.15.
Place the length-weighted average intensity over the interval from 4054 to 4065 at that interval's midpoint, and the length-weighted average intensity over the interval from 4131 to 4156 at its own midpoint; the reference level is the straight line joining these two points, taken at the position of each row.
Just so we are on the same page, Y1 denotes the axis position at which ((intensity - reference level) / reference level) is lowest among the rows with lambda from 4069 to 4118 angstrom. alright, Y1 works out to 4097.81 angstrom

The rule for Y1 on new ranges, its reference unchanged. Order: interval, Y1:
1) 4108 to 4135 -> 4109.15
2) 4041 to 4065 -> 4045.31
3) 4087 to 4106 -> 4097.81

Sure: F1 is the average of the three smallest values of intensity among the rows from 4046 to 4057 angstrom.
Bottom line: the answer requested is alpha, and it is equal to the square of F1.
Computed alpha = 30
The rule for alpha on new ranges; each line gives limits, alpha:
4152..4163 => 28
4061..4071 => 28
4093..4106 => 18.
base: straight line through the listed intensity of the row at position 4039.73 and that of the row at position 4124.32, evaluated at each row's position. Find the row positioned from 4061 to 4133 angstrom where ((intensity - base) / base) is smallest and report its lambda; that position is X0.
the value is 4109.15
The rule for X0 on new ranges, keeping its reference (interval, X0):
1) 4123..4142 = 4131.92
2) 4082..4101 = 4097.81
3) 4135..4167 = 4156.73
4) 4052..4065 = 4058.37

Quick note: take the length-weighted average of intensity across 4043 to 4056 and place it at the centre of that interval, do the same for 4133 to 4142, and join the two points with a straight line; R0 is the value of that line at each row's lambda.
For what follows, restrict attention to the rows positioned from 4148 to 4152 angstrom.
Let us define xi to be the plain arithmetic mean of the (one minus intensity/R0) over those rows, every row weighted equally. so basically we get -0.01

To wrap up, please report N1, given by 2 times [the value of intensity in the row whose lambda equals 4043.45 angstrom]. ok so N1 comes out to 12.6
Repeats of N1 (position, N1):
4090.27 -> 11.6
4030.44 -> 13.2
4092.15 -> 11.1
